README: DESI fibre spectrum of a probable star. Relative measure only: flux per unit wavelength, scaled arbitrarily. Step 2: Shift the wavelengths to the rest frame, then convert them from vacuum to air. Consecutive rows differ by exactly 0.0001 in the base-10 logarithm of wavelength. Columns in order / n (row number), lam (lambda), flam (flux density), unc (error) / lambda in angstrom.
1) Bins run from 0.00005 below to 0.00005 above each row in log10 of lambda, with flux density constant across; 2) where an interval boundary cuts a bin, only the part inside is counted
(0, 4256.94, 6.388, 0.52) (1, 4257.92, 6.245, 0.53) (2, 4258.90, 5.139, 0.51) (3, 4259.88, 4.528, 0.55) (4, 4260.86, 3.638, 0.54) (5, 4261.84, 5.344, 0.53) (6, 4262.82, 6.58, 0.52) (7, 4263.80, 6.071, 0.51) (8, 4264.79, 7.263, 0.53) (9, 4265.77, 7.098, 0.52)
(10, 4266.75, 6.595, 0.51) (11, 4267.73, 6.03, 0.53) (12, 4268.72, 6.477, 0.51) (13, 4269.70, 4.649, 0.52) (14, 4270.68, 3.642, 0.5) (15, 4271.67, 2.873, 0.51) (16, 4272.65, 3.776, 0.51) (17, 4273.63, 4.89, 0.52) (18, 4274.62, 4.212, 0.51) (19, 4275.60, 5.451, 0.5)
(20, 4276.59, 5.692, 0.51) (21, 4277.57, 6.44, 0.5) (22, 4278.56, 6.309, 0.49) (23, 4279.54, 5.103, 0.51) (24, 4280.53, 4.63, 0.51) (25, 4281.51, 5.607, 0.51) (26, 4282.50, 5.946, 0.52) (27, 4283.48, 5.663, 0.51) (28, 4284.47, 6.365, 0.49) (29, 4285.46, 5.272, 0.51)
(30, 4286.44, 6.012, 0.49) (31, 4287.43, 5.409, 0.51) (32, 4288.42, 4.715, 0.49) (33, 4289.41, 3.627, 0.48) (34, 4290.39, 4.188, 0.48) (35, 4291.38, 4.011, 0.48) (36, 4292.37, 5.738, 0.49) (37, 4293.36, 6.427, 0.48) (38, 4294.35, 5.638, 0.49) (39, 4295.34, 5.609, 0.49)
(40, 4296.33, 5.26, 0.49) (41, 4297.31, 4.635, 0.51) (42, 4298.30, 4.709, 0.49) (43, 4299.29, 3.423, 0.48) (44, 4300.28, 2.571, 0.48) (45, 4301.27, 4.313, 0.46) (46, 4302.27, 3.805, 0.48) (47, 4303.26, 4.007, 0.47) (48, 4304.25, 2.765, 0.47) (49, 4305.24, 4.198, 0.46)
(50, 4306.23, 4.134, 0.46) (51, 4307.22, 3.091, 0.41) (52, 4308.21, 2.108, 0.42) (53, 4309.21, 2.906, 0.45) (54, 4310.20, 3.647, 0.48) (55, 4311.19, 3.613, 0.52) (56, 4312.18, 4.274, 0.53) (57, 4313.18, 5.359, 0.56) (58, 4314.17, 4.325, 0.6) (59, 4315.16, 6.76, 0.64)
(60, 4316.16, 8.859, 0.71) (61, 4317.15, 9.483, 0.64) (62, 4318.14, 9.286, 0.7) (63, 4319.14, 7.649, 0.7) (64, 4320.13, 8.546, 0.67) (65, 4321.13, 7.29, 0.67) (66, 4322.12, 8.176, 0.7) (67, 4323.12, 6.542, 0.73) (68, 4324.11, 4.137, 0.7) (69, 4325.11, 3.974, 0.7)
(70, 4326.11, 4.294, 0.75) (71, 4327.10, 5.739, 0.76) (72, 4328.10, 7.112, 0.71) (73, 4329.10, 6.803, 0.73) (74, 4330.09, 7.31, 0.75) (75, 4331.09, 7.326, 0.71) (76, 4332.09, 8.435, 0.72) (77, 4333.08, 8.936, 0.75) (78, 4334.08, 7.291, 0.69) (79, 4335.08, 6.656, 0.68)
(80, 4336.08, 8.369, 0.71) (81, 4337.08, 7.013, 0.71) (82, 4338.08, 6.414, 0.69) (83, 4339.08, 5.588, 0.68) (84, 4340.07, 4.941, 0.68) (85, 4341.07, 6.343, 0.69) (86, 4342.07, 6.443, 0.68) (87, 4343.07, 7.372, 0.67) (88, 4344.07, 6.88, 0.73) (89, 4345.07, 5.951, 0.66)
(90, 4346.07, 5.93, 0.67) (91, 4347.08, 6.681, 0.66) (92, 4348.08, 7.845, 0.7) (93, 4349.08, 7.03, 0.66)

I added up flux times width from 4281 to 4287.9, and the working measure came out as 40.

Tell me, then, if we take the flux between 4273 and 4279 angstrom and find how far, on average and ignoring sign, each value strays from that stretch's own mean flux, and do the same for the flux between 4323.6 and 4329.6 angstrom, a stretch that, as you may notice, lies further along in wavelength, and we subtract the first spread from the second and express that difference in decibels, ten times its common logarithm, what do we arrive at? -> -3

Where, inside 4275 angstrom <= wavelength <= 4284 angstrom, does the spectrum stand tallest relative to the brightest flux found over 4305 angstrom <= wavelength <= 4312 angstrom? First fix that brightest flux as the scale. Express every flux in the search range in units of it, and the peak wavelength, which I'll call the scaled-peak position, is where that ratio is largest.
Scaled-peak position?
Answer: 4277.57 angstrom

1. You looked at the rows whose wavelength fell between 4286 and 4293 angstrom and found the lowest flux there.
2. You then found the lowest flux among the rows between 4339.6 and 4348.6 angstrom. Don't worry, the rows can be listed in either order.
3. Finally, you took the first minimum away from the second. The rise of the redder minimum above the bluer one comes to 1.3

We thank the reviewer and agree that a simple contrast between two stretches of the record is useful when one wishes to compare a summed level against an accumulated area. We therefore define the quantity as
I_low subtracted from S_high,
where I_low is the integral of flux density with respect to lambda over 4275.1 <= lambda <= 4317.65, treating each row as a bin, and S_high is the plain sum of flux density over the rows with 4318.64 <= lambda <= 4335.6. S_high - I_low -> -94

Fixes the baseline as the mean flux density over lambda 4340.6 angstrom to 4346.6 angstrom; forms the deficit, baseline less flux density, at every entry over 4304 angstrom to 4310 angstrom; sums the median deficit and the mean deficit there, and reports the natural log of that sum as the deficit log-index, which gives 1.9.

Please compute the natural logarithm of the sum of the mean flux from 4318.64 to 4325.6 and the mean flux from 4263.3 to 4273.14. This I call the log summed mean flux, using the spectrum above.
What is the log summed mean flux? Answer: 2.49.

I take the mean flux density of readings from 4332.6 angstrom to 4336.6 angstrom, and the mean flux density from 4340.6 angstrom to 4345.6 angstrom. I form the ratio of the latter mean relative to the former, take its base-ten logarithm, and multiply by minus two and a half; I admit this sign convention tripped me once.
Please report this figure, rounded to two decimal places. 0.18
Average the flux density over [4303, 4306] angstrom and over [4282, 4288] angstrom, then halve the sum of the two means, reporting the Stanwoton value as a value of 4.7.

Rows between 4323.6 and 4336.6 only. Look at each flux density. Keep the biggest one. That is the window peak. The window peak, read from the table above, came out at 8.936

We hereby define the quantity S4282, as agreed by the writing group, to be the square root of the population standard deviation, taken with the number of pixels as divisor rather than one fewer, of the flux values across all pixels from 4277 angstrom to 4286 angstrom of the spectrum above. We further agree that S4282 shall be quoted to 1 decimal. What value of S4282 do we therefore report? 0.8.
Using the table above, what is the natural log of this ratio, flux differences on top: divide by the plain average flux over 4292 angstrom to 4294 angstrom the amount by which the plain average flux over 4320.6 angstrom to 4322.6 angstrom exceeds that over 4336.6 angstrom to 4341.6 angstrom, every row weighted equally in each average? -1.29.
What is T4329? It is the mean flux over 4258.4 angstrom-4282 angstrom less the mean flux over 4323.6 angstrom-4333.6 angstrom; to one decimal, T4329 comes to -1.1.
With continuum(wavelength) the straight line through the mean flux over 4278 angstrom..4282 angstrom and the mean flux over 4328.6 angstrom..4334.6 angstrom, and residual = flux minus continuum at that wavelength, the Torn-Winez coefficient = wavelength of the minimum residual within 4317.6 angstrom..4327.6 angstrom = 4325.11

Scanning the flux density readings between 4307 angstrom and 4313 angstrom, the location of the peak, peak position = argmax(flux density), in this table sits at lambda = 4312.18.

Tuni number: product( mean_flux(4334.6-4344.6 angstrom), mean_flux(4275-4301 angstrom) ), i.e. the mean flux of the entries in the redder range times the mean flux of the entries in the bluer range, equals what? 34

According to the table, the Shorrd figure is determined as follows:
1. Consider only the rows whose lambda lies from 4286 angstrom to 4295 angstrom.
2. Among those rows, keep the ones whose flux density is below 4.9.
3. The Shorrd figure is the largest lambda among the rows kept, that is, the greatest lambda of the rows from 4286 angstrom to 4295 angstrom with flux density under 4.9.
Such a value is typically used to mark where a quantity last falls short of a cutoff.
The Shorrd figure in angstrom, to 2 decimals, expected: 4291.38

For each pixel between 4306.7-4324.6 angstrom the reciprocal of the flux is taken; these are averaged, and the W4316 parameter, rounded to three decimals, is 0.207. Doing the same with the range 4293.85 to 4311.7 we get 0.274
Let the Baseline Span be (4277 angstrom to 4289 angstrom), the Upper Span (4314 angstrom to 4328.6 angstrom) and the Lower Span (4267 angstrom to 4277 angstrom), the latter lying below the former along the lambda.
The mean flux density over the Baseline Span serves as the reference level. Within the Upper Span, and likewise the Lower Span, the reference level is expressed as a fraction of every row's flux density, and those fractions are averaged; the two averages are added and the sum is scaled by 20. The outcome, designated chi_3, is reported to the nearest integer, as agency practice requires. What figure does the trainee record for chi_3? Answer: 43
